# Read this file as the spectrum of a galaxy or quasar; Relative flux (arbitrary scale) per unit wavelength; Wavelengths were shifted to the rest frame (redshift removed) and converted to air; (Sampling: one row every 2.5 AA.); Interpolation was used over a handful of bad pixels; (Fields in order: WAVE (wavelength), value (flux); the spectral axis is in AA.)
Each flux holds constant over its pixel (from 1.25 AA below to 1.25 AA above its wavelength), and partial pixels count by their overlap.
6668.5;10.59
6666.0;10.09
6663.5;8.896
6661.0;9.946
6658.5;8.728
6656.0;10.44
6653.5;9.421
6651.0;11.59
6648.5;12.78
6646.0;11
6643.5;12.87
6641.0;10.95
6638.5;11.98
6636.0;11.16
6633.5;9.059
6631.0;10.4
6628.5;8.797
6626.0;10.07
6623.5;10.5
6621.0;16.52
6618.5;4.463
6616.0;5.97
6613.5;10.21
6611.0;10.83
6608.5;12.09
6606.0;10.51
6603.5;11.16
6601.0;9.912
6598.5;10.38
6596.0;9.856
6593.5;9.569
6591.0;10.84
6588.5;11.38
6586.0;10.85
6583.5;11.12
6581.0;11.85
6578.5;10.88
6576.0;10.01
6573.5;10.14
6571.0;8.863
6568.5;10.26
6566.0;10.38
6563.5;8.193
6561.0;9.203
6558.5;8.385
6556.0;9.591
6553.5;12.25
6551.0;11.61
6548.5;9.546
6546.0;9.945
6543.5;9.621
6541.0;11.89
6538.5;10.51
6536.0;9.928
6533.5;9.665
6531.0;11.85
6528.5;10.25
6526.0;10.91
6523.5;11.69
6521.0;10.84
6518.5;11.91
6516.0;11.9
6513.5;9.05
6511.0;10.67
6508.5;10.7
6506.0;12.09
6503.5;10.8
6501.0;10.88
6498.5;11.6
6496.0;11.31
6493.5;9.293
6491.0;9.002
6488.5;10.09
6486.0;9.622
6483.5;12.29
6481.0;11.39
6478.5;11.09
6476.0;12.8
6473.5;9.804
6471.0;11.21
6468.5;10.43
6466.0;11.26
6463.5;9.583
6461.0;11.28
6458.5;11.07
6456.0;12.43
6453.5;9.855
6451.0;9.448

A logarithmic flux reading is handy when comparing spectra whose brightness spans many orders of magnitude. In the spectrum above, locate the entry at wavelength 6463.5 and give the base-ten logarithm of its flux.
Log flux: 0.98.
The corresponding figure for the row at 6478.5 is 1.04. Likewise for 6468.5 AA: 1.02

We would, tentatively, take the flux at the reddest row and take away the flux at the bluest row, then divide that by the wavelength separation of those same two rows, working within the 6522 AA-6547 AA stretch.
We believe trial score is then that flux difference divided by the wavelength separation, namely -0.078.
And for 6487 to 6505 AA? 0.047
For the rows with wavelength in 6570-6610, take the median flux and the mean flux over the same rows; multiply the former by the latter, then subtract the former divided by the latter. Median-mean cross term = 112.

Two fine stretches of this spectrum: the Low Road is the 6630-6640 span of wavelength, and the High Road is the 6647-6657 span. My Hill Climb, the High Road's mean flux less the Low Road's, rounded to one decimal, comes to 0.4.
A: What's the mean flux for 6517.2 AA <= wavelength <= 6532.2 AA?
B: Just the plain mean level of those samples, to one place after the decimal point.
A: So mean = 11.2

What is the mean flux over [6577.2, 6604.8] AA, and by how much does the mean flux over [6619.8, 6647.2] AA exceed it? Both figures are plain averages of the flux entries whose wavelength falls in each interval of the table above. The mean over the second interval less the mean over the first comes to 0.5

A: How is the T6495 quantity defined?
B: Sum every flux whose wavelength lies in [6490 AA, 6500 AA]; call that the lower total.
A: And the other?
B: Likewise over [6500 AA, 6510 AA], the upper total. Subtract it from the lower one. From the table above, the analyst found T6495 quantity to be -3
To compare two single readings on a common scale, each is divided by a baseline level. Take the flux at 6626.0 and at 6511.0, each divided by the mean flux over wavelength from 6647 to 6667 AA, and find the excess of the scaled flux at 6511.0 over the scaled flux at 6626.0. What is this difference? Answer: 0.059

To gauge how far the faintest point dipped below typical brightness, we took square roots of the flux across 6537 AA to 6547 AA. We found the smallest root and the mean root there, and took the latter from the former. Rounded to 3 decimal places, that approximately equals -0.135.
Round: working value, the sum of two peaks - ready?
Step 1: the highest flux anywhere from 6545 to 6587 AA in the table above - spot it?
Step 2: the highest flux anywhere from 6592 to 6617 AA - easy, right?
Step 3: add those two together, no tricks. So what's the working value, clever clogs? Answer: 24.3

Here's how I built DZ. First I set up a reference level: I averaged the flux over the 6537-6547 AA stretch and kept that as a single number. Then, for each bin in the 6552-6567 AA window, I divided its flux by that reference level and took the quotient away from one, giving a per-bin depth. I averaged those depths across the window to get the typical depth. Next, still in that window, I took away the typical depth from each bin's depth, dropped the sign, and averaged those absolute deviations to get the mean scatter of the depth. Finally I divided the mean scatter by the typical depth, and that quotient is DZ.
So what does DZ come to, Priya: 1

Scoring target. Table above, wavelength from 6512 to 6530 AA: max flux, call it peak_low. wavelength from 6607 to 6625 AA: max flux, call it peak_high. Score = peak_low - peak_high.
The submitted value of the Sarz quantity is -4.6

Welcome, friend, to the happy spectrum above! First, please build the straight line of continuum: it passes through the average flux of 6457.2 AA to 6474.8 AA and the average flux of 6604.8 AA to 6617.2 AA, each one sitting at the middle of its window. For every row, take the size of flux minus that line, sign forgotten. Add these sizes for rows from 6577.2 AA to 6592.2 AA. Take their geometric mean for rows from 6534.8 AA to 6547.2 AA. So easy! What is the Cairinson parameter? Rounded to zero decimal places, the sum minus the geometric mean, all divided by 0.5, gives 12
